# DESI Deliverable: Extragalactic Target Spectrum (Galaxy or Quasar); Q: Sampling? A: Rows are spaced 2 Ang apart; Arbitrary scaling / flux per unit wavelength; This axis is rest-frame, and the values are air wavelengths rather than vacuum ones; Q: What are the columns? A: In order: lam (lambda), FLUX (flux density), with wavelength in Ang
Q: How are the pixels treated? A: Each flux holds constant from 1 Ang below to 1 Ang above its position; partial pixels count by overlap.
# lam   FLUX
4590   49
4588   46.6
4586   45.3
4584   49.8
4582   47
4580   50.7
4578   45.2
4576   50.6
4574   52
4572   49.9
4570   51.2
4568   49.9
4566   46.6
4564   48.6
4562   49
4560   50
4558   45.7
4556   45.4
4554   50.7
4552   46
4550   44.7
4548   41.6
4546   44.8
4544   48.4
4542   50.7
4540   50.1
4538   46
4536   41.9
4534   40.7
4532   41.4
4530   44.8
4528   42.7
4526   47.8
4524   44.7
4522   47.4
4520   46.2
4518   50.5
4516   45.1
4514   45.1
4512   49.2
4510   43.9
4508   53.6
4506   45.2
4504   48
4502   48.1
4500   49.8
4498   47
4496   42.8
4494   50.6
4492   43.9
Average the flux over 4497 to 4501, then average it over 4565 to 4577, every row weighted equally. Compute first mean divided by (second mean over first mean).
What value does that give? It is 47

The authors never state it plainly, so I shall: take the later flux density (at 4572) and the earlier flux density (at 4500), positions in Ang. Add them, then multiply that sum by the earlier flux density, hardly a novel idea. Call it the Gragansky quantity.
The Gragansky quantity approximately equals 4965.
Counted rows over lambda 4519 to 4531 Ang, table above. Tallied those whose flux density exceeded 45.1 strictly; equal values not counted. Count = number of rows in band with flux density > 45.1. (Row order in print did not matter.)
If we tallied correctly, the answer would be 3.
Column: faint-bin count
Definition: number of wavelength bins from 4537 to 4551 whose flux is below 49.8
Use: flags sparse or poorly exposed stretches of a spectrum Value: 5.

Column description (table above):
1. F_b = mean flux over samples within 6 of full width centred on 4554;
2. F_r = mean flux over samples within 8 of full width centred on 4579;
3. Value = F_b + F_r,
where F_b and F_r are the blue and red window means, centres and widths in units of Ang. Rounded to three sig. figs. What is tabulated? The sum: 95.7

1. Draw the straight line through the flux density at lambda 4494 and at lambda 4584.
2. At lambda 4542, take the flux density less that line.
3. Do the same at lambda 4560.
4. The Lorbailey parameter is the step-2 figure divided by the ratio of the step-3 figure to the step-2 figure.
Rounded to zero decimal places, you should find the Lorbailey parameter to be -21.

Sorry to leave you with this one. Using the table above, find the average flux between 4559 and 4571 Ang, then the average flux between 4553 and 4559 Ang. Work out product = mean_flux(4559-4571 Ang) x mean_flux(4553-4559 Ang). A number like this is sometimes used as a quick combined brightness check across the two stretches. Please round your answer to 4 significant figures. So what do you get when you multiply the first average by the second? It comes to 2326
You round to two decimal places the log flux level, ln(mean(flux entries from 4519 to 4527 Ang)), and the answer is 3.84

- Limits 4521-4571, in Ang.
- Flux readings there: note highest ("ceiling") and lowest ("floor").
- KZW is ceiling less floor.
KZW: 10.5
